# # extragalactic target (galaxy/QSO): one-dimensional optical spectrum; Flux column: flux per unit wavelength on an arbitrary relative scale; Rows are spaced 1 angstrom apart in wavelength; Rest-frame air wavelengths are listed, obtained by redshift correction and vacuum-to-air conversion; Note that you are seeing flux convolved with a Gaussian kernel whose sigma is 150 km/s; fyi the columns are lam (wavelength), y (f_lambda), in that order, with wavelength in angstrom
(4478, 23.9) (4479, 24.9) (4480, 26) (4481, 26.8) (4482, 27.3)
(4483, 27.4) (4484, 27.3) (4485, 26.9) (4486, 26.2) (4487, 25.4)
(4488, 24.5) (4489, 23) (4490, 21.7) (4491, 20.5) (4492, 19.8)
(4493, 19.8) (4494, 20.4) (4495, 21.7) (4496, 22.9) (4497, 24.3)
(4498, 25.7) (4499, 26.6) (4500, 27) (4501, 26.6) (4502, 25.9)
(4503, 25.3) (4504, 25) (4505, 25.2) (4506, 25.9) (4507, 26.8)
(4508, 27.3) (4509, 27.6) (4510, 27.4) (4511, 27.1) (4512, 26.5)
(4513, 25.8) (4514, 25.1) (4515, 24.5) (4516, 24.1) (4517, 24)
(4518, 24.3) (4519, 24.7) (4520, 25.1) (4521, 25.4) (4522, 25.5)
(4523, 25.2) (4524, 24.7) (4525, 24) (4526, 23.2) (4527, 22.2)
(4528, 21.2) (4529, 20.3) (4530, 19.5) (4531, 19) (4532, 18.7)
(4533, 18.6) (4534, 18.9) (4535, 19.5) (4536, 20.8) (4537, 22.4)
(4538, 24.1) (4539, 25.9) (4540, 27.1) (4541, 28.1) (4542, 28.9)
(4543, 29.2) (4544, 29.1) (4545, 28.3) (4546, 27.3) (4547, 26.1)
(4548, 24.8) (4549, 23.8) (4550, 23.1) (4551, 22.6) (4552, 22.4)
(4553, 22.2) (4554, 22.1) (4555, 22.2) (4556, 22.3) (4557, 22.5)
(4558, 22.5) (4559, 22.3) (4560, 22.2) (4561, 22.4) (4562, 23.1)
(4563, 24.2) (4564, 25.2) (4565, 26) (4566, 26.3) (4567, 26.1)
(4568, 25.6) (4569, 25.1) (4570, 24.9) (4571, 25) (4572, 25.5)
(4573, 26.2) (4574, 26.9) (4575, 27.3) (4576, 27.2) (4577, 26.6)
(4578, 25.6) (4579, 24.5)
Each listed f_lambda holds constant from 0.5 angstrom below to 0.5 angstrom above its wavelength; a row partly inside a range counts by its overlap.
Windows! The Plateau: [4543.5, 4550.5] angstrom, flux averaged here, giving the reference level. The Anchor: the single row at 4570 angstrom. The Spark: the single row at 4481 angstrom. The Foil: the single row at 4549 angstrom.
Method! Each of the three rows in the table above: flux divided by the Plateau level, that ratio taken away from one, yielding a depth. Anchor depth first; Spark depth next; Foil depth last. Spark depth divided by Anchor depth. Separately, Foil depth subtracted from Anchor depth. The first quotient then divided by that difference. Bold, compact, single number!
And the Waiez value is 15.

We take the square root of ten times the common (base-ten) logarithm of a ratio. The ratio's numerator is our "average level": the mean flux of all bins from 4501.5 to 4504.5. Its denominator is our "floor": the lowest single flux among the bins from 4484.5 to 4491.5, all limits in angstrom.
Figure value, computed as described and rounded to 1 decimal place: 1.0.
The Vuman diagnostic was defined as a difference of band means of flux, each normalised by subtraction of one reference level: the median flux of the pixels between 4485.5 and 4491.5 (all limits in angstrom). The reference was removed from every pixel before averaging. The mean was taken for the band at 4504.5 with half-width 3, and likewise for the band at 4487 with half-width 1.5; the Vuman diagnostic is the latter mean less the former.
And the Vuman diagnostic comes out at -0.3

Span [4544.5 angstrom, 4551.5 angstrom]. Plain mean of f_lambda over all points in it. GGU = 25.1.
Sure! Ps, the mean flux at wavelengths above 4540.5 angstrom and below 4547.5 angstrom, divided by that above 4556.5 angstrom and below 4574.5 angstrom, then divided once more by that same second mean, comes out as 0.0467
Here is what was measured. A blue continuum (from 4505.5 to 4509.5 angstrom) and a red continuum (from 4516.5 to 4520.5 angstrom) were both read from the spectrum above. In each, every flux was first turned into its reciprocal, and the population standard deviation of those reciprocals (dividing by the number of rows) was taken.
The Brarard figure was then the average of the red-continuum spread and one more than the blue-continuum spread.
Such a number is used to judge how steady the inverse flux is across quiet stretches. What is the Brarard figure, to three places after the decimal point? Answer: 0.501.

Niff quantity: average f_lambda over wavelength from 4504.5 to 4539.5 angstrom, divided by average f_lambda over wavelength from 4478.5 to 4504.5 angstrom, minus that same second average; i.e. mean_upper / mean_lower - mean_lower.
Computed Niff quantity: -23.6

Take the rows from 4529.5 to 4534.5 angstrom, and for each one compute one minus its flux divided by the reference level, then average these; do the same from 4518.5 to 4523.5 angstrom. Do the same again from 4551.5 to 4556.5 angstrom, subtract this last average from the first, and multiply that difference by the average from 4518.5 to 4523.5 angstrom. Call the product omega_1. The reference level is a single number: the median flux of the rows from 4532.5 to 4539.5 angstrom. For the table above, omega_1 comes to -0.033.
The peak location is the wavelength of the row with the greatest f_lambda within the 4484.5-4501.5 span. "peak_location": 4500 angstrom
